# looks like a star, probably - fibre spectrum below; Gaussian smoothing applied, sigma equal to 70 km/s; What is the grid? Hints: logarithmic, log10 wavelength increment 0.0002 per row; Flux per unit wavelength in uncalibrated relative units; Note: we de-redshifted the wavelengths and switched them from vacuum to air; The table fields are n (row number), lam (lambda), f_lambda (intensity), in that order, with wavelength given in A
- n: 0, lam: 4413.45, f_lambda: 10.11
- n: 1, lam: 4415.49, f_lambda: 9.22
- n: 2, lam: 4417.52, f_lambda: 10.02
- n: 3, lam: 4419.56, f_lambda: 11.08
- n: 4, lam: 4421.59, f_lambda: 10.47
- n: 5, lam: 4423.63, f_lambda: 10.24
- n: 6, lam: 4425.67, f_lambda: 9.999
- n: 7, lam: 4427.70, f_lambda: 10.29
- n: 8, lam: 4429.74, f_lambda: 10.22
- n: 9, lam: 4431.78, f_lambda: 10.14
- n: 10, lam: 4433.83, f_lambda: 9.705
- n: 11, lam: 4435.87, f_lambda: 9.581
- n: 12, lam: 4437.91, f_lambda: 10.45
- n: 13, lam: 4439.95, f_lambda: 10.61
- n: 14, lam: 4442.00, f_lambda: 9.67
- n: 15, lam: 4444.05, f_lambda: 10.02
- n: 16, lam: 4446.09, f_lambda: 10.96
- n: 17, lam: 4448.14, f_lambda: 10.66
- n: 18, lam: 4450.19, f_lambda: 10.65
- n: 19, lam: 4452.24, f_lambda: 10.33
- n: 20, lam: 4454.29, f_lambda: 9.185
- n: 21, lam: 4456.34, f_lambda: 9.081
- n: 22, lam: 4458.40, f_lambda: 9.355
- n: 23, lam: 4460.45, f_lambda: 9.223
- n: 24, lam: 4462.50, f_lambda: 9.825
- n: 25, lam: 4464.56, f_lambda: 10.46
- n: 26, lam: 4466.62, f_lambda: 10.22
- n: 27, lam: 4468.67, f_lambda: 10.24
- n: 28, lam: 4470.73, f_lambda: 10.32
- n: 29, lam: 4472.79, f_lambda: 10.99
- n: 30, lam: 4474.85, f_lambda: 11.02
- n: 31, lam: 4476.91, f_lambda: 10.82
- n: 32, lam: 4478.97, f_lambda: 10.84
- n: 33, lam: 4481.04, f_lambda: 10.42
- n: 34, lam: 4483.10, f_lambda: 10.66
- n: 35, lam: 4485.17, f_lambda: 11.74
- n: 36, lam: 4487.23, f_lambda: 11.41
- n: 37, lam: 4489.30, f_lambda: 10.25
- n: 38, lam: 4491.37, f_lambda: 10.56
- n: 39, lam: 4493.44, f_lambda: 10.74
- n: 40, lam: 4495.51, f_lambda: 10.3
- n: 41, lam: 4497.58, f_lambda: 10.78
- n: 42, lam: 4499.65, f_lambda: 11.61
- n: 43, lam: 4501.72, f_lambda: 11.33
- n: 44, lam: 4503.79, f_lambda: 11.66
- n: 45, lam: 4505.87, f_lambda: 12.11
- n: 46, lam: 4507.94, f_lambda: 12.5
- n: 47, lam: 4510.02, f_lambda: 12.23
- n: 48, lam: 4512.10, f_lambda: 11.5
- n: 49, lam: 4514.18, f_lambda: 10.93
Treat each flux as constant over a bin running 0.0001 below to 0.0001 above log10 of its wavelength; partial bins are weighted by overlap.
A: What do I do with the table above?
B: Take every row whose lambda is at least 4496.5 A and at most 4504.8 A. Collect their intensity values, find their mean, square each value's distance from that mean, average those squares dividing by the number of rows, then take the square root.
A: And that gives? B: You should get 0.35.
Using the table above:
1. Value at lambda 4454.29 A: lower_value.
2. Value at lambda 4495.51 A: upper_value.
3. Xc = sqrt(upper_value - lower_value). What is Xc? 1.06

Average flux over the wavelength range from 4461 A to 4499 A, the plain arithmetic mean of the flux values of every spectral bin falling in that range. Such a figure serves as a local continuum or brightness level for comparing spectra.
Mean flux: 10.6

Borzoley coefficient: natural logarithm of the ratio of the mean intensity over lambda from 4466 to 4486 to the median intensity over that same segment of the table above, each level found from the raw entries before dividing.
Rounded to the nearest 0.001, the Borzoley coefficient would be -0.001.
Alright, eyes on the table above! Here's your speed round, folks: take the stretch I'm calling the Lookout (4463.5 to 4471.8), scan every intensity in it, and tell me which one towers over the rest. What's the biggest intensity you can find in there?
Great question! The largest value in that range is 10.46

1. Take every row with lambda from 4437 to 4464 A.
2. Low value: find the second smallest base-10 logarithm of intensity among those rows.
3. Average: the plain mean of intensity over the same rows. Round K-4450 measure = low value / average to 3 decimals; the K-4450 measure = 0.096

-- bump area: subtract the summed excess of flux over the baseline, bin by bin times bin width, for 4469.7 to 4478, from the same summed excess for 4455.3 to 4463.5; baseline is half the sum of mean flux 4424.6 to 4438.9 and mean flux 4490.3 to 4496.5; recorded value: -12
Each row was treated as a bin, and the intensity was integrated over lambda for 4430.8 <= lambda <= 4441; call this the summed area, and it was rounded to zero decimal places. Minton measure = 103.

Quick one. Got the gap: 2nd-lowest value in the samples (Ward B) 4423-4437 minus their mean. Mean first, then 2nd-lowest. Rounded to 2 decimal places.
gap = -0.32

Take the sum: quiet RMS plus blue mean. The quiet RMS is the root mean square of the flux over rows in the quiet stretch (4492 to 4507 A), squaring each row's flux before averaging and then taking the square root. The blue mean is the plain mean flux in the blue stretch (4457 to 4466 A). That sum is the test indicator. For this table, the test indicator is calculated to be 20.9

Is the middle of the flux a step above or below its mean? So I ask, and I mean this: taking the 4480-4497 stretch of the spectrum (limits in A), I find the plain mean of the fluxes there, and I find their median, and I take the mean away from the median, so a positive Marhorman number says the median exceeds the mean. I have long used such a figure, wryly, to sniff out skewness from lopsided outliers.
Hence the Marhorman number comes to -0.15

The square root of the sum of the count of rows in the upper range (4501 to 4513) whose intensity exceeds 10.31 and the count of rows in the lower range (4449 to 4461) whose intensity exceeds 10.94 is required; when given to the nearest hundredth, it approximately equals 2.45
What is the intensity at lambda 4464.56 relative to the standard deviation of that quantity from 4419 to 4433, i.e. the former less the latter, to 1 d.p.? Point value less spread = 10.1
